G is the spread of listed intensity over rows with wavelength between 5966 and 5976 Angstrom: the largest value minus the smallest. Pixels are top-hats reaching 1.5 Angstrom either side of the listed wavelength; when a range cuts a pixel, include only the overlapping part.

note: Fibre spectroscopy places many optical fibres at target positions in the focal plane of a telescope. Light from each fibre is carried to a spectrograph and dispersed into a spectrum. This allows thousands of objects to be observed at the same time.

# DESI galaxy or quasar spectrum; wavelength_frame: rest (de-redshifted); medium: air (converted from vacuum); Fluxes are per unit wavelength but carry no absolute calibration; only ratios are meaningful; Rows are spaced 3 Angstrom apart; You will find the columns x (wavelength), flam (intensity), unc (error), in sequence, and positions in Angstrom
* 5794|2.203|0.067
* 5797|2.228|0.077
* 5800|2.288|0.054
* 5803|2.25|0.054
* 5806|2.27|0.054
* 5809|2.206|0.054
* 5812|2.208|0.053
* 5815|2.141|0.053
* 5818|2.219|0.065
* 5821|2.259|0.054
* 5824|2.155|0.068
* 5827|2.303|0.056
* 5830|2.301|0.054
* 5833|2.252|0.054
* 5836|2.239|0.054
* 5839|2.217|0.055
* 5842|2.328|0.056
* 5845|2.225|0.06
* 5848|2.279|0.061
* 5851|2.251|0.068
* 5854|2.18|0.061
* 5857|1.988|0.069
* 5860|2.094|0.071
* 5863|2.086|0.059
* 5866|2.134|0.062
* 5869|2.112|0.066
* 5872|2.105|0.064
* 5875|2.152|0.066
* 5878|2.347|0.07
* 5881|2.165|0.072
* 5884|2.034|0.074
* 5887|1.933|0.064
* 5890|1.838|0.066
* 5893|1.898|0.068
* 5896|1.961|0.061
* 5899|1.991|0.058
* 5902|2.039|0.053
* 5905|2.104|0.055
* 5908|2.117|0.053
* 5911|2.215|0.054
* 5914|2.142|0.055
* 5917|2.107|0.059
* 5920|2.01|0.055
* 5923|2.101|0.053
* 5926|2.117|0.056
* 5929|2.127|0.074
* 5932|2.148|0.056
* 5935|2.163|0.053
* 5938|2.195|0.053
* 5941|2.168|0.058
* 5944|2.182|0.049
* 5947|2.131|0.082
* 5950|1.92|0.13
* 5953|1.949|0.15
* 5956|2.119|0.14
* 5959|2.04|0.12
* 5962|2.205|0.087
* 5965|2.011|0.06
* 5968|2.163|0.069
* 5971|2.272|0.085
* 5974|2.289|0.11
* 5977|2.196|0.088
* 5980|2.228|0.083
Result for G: 0.13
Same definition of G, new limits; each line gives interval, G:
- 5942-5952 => 0.26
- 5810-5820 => 0.08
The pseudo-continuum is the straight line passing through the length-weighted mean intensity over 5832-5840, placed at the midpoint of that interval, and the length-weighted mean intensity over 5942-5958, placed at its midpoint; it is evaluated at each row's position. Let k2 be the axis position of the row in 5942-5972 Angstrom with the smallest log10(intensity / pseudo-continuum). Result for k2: 5950 Angstrom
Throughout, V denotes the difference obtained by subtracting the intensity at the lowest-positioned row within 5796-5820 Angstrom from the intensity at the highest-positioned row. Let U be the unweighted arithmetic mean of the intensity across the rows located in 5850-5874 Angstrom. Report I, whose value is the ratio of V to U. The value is 0.00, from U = 2.12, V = -0.01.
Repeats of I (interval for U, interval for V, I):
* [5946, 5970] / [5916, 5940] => 0.04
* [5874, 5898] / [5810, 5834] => 0.02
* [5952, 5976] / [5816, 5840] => 0.00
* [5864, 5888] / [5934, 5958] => -0.02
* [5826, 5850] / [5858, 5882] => 0.03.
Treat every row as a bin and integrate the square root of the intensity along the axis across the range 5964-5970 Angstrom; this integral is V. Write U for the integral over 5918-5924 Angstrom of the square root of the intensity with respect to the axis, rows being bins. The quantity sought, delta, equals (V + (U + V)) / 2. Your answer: 13.0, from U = 8.6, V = 8.71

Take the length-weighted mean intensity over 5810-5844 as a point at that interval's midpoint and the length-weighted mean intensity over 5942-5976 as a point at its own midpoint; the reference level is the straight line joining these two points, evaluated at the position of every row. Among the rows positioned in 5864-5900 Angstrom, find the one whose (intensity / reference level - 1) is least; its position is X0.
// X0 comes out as 5890 Angstrom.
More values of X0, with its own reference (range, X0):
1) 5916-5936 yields 5920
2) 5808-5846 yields 5815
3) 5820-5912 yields 5890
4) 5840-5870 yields 5857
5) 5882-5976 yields 5890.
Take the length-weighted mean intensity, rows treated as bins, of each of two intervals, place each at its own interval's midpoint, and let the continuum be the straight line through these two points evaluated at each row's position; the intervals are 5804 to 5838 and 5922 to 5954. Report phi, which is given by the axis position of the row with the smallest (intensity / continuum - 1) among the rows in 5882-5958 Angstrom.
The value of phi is 5890 Angstrom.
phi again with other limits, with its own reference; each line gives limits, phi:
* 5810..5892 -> 5890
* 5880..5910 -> 5890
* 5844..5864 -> 5857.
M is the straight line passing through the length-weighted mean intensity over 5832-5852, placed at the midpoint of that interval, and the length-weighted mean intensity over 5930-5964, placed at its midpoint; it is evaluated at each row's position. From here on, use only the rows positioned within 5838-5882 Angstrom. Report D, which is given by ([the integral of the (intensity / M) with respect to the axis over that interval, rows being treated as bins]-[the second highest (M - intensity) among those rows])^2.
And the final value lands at 1832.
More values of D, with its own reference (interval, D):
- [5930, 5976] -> 2163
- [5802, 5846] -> 1853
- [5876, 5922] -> 1874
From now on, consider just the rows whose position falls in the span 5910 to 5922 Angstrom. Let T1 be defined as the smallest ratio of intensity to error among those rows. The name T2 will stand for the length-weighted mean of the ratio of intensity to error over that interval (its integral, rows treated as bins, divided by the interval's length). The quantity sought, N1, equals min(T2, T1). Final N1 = 35.7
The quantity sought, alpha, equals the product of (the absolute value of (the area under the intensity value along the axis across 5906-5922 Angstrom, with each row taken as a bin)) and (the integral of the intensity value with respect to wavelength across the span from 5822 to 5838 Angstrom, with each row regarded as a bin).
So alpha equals 1219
